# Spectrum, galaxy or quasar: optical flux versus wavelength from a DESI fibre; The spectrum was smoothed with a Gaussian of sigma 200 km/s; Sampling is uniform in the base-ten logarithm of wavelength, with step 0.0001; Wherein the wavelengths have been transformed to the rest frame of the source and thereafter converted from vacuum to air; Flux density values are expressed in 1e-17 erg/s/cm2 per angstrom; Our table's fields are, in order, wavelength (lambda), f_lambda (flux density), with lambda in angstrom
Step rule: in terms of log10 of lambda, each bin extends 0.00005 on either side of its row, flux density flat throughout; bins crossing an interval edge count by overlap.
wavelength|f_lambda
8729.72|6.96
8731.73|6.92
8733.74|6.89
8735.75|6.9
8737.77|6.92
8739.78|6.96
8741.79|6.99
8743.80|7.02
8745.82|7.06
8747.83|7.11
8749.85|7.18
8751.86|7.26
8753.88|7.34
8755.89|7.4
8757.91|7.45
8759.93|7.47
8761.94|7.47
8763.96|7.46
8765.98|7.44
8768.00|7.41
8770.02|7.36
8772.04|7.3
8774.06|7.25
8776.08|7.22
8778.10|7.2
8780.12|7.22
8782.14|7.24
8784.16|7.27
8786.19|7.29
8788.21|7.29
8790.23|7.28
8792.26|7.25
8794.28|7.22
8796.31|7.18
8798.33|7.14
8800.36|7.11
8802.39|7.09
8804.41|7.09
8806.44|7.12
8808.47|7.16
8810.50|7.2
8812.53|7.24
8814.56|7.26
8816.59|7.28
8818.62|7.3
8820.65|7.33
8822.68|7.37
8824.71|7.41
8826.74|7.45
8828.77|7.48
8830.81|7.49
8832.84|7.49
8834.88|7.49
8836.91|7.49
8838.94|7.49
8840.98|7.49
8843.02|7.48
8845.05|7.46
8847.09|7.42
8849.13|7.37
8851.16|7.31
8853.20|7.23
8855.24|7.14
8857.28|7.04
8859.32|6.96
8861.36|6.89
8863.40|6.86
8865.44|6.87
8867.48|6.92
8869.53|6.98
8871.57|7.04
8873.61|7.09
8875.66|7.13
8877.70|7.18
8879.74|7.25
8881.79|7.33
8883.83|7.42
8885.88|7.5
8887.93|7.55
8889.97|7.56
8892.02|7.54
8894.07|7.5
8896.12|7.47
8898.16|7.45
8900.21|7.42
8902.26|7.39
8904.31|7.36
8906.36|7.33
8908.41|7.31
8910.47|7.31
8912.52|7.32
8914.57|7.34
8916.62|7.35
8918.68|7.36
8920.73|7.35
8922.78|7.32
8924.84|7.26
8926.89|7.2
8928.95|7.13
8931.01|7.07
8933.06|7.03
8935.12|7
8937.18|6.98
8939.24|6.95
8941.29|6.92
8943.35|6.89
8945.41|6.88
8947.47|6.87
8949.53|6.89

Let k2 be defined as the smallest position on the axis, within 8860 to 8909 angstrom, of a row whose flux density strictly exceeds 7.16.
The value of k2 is 8877.70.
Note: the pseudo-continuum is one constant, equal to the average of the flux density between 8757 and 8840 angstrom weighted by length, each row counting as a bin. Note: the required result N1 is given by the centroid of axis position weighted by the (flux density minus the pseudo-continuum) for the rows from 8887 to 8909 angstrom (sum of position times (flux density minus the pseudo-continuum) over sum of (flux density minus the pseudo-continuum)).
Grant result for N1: 8894.1 angstrom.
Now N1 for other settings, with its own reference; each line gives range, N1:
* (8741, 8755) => 8745.1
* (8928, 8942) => 8936.0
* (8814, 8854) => 8836.1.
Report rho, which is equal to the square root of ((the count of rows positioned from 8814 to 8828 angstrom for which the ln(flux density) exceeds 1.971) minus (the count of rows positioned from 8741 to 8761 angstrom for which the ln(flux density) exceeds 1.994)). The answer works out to 2.0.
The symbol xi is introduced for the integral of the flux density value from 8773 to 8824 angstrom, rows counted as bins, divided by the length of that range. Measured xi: 7.23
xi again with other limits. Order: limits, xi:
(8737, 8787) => 7.25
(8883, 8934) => 7.35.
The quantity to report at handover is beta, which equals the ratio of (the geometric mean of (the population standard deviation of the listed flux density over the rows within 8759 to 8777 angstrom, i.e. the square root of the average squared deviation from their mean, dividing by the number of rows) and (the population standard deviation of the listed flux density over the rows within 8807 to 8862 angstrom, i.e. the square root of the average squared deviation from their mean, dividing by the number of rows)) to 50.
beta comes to 0.0025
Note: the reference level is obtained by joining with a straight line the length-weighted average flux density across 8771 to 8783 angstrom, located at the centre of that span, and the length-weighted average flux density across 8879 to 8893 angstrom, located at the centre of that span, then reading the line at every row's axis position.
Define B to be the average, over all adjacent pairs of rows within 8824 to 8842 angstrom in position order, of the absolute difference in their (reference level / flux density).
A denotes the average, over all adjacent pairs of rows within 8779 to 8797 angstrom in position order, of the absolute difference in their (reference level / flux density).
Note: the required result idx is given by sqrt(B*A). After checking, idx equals 0.0022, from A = 0.003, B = 0.0015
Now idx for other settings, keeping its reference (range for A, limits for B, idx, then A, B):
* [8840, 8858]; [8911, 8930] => 0.0065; 0.008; 0.0050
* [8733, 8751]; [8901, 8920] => 0.0033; 0.005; 0.0023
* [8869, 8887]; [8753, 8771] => 0.0059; 0.009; 0.0041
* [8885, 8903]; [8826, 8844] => 0.0021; 0.004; 0.0011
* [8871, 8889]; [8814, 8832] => 0.0053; 0.008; 0.0033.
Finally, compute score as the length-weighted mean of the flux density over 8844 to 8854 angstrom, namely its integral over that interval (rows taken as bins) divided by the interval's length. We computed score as 7.4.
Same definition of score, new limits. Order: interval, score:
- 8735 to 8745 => 7.0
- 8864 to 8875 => 7.0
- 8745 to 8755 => 7.2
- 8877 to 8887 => 7.3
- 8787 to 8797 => 7.2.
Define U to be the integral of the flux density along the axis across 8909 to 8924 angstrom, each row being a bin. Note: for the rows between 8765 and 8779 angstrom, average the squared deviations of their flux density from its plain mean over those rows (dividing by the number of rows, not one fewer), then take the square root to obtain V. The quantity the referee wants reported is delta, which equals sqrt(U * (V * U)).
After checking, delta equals 32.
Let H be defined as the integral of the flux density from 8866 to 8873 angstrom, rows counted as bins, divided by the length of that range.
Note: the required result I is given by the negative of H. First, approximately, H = 6.98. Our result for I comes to -7.0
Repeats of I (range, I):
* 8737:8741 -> -7.0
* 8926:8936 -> -7.1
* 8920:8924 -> -7.3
